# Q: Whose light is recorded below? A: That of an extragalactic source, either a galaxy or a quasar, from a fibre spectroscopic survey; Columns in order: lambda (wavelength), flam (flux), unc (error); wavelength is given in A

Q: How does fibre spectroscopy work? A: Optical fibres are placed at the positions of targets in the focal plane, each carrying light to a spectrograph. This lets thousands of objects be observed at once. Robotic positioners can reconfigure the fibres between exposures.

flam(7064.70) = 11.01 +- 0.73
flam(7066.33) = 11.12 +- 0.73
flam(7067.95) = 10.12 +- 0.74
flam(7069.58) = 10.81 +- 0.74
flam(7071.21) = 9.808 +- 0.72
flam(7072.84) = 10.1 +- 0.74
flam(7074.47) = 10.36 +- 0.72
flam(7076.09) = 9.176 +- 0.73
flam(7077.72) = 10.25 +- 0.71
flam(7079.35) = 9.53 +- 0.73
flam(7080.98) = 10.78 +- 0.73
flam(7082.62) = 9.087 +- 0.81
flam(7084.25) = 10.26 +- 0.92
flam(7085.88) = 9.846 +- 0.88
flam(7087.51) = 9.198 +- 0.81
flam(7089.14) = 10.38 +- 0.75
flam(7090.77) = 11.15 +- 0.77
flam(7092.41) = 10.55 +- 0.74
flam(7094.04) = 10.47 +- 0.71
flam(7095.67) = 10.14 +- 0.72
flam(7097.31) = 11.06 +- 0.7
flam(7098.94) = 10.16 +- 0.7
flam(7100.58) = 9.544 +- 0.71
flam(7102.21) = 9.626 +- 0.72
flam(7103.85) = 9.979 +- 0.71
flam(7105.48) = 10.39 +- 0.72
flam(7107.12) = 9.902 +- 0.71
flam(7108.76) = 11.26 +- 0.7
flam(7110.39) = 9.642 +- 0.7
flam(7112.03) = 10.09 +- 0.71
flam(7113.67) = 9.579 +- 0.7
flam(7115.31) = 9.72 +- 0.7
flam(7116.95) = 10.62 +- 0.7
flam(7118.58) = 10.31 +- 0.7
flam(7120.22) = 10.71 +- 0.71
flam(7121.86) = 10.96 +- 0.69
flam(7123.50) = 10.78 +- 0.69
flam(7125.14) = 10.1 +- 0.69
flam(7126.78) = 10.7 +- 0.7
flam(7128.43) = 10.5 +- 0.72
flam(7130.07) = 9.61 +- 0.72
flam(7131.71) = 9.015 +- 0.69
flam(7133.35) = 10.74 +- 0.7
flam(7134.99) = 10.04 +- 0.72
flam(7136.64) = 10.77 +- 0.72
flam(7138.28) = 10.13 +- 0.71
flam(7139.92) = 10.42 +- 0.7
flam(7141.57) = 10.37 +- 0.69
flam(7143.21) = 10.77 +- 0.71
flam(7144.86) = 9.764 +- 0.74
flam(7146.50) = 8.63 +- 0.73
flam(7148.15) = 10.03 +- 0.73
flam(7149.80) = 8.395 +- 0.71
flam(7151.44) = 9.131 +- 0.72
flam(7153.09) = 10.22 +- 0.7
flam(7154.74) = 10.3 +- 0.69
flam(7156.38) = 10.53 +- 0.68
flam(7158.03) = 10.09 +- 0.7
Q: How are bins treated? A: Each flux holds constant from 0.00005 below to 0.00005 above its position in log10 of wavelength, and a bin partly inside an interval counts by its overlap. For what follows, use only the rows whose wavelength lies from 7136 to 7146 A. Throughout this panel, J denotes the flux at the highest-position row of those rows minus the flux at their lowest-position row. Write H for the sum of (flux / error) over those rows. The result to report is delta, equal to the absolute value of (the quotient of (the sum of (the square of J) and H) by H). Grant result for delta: 1.01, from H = 88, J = -1.0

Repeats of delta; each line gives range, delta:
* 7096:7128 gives 1.00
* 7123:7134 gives 1.00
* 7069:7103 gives 1.00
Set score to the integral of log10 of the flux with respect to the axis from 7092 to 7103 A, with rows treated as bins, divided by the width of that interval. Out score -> 1.01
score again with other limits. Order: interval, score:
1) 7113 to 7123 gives 1.01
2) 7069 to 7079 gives 1.00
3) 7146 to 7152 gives 0.96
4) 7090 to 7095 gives 1.03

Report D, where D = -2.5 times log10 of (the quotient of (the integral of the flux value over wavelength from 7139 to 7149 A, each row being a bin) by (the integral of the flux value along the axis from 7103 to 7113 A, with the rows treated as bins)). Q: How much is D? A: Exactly 0.022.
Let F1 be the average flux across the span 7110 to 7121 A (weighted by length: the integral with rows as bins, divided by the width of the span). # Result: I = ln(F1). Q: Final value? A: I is 2.31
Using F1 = 10.11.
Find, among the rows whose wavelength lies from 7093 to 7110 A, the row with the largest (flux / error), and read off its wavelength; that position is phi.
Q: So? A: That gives 7108.76 A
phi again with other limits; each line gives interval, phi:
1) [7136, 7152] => 7143.21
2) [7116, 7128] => 7121.86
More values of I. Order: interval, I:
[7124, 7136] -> 2.31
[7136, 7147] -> 2.32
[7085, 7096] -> 2.33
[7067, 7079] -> 2.31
